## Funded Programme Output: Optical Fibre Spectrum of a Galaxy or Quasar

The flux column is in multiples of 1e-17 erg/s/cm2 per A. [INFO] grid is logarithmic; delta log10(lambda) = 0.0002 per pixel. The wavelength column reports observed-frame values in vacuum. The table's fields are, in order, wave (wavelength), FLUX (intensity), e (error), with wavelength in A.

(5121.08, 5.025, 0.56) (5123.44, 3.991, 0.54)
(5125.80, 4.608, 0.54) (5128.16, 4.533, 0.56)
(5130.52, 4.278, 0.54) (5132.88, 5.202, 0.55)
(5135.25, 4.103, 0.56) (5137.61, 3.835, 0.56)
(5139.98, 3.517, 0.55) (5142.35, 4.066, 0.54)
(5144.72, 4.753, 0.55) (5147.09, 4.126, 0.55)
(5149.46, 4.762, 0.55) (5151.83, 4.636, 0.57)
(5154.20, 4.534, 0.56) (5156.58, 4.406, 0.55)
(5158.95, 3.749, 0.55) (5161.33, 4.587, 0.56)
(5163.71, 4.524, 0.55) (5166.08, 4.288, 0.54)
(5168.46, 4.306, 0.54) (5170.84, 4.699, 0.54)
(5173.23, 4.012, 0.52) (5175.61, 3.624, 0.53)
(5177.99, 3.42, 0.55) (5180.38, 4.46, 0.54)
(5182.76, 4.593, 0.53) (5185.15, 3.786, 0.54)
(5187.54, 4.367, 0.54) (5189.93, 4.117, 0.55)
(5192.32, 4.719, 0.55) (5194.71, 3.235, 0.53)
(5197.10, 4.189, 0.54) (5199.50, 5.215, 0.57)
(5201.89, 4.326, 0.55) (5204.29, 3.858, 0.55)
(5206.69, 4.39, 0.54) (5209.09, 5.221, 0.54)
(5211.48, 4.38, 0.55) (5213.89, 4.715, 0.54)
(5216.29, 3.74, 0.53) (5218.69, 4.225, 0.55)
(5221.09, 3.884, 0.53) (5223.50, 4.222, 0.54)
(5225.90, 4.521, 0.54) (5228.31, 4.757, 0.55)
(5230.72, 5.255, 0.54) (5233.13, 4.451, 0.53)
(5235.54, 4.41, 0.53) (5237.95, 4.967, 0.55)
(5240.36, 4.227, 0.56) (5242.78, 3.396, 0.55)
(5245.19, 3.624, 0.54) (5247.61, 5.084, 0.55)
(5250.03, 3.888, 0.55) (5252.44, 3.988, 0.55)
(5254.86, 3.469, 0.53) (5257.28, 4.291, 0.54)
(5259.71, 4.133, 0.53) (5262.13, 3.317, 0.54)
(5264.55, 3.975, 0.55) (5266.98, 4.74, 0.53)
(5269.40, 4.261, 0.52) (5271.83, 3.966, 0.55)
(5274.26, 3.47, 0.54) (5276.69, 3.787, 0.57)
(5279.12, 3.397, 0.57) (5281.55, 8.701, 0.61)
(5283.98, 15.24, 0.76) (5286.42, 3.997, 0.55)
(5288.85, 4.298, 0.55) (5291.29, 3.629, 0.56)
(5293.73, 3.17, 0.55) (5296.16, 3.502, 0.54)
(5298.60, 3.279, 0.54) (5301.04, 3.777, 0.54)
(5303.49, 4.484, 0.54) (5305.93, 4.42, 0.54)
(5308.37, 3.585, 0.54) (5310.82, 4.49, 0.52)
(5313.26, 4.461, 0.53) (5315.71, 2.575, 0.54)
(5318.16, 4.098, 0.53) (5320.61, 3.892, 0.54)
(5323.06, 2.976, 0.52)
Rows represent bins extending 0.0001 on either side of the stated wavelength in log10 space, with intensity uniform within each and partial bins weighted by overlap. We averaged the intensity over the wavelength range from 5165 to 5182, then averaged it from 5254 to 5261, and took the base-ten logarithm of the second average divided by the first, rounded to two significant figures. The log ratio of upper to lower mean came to -0.016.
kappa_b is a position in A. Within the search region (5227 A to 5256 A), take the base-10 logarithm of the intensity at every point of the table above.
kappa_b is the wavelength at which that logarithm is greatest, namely 5230.72 A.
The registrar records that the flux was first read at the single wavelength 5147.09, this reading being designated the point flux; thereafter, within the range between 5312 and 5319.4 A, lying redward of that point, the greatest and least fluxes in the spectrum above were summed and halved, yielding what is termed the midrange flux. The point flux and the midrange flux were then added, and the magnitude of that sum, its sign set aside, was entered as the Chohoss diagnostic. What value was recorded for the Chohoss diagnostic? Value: 7.6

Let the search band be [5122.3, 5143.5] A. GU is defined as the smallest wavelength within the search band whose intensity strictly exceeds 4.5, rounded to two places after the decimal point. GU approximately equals 5125.80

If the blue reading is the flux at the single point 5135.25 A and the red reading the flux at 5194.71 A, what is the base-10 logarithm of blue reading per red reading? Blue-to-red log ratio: 0.10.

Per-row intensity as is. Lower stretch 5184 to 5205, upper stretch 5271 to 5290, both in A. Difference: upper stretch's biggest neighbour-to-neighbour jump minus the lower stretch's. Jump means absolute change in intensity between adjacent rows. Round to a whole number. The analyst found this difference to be 10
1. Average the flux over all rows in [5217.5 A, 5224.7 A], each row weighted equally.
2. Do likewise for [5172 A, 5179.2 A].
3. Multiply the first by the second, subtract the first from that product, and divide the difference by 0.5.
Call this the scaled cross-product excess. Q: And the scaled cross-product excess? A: 22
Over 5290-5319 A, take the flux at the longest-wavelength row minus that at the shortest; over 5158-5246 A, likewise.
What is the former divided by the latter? -3.8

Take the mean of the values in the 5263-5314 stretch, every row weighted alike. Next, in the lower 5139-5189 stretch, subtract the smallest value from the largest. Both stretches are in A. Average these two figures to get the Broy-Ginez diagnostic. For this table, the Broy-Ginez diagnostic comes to 3.02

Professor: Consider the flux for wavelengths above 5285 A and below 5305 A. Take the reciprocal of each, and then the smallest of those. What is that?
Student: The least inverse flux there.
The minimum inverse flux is 0.223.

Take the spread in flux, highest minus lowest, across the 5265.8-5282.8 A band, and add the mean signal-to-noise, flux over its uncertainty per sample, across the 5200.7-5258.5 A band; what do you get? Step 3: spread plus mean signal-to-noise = 13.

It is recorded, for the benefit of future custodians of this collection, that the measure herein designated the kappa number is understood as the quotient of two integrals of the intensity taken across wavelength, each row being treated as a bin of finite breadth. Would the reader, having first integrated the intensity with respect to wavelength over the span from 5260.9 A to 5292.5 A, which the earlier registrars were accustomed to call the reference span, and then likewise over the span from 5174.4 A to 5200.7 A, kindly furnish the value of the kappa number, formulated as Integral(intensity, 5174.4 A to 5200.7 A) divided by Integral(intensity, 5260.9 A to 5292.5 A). 1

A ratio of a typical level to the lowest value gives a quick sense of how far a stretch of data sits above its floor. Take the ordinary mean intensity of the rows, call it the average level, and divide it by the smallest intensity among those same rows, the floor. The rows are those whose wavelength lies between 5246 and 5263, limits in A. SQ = 1.21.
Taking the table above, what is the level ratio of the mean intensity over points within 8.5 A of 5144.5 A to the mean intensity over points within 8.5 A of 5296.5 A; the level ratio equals 1.14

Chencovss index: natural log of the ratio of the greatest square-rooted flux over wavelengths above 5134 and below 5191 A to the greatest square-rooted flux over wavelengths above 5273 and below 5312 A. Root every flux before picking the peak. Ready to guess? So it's -0.58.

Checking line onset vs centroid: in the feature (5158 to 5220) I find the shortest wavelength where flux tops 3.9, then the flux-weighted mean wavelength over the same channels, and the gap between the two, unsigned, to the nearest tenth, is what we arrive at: 27.7 A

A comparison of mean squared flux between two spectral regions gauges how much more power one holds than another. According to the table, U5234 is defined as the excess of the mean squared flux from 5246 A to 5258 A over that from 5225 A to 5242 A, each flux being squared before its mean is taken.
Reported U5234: -4.3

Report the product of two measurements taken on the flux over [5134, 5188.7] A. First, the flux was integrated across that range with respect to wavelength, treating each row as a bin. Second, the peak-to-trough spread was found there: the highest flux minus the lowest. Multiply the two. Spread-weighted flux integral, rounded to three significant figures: 310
